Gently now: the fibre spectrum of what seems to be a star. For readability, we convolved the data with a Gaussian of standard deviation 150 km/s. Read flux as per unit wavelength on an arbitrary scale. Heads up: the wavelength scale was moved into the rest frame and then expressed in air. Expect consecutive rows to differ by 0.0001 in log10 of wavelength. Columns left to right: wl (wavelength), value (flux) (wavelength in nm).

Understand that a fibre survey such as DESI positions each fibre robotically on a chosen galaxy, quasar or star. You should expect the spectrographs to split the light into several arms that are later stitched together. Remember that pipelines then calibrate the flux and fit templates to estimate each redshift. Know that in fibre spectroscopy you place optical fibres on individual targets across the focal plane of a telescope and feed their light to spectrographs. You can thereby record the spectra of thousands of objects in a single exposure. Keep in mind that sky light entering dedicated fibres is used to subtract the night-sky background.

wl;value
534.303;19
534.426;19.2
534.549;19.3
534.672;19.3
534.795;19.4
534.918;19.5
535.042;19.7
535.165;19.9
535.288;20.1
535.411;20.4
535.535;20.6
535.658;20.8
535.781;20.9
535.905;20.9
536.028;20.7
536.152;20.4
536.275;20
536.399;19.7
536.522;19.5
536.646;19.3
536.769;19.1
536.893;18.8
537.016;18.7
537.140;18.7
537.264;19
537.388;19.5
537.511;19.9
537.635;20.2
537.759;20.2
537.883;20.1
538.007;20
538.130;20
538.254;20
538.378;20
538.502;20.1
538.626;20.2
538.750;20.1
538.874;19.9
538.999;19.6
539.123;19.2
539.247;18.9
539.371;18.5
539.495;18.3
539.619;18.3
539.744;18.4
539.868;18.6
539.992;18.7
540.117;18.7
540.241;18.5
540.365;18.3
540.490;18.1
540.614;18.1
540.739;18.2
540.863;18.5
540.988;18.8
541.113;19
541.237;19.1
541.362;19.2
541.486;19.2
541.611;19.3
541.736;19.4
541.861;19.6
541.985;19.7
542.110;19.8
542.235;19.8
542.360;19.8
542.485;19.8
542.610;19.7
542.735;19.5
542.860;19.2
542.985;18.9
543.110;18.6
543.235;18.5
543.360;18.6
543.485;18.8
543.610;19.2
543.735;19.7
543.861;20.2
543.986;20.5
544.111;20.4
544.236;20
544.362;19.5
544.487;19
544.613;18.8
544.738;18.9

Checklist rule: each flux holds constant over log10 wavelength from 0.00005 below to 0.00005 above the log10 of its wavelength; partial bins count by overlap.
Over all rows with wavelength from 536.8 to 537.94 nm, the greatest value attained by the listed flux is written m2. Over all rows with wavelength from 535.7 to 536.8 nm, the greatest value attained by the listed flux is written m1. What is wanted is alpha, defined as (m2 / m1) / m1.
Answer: 0.0462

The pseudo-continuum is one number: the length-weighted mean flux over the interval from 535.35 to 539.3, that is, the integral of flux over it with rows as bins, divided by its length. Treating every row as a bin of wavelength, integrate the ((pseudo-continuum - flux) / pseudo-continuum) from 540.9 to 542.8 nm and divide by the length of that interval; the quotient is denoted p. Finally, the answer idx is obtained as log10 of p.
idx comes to -1.7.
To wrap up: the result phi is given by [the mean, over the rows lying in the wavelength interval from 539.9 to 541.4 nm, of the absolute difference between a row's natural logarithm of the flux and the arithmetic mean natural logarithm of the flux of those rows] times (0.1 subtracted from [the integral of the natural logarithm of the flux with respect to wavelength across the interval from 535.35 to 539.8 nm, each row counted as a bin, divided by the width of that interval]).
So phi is 0.049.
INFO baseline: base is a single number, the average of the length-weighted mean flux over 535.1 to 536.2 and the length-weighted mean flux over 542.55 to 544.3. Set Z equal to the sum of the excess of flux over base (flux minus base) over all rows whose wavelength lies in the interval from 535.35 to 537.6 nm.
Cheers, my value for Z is -3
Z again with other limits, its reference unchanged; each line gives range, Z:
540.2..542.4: -17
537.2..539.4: -4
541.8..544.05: -10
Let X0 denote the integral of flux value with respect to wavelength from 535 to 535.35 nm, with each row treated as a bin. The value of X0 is 7.0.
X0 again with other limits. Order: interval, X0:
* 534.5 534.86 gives 7.0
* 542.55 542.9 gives 6.8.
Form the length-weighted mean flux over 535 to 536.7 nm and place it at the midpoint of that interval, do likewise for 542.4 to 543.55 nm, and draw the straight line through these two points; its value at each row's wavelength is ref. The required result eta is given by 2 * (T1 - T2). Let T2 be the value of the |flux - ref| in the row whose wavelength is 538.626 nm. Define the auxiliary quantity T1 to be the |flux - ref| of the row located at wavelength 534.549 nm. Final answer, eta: 1.4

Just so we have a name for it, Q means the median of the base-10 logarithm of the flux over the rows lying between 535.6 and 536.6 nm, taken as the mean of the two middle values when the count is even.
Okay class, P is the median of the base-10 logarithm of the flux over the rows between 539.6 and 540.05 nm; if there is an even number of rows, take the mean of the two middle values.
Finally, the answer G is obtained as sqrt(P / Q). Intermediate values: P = 1.267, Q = 1.31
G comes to 0.982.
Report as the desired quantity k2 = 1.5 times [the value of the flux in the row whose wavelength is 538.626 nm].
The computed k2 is 30.3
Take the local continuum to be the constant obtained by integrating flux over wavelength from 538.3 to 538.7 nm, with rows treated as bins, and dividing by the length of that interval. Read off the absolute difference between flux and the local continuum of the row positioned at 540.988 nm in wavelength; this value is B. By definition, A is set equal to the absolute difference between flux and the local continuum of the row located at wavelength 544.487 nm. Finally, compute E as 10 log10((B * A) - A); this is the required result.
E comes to -4.9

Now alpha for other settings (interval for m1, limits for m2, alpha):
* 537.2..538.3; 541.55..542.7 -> 0.0485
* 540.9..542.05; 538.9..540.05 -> 0.0505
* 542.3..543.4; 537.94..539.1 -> 0.0515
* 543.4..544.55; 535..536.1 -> 0.0497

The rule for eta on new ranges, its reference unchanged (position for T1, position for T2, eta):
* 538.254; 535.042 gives -1.0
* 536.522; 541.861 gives 0.5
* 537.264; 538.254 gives 1.7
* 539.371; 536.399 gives 1.5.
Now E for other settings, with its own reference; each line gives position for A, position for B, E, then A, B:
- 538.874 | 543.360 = -10.2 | 0.2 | 1.5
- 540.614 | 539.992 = -1.0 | 2.0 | 1.4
